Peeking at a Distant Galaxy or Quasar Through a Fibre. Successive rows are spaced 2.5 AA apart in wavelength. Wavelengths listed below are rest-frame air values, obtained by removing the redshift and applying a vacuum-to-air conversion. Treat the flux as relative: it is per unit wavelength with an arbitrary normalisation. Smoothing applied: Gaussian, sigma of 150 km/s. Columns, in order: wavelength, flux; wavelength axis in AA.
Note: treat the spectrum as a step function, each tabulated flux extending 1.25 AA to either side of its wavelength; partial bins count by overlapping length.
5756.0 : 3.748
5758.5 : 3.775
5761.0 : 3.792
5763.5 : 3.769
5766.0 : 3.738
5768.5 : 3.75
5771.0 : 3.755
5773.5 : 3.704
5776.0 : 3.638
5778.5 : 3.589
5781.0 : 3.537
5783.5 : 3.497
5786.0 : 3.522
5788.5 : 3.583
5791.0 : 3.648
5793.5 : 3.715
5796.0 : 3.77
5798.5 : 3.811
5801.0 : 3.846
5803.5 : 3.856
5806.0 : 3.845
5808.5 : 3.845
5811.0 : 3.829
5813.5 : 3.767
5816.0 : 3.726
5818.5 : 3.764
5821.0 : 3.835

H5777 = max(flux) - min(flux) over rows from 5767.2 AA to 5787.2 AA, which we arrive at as 0.26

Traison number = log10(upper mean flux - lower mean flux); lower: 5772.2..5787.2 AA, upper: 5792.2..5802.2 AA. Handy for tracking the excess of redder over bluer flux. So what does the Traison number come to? -0.69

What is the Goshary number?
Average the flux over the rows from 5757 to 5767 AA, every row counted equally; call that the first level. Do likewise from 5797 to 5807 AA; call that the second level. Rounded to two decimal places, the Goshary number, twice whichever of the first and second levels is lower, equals 7.54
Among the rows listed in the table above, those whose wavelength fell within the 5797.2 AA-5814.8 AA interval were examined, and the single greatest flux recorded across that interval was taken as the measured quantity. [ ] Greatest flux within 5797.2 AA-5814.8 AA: 3.856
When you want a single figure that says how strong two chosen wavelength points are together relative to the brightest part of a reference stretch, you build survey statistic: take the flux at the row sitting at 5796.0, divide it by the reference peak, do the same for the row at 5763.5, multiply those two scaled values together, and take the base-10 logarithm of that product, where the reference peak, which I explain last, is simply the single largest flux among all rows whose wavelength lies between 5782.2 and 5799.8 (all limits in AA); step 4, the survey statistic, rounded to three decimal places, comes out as -0.010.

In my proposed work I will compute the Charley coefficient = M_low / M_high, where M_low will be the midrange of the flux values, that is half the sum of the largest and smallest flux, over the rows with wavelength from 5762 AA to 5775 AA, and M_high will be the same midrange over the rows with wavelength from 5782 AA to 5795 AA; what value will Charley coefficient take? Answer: 1.04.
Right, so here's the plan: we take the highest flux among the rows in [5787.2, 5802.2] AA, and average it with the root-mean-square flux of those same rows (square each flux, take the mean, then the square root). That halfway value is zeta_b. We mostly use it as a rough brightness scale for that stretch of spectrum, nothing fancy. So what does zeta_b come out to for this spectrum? 3.79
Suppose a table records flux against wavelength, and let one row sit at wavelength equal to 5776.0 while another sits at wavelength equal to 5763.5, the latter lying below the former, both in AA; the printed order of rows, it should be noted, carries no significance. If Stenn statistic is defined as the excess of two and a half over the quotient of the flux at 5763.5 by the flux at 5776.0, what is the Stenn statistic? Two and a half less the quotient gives 1.464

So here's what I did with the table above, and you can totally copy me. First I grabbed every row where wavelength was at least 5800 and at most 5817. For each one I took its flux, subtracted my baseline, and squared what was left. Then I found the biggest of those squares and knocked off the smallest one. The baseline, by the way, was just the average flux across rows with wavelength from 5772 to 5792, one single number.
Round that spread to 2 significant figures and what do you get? 0.052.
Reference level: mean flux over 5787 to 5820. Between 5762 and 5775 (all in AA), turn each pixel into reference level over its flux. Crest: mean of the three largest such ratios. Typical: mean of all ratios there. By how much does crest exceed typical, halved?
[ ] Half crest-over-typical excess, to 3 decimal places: 0.002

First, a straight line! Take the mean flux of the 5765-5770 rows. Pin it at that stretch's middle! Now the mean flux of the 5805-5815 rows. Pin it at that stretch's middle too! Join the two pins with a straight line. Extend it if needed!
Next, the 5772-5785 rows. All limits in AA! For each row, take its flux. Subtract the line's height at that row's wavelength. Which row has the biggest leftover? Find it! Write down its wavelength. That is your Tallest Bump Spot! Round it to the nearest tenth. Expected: 5773.5 AA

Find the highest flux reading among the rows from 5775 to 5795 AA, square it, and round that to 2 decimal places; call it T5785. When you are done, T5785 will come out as 13.80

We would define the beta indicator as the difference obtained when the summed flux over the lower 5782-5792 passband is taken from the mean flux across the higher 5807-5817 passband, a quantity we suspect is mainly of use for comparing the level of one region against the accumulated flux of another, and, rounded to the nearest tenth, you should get -10.5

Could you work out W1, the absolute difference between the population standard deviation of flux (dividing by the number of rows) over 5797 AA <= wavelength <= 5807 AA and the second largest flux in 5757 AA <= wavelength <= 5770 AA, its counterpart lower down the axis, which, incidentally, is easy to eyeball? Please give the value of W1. 3.76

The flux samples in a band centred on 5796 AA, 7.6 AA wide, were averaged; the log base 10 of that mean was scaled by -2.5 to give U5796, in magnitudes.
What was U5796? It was -1.44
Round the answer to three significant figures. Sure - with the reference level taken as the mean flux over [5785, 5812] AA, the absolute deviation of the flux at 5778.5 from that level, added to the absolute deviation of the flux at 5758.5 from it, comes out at 0.186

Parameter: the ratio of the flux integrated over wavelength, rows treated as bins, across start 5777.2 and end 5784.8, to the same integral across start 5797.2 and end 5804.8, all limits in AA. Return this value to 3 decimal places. 0.923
